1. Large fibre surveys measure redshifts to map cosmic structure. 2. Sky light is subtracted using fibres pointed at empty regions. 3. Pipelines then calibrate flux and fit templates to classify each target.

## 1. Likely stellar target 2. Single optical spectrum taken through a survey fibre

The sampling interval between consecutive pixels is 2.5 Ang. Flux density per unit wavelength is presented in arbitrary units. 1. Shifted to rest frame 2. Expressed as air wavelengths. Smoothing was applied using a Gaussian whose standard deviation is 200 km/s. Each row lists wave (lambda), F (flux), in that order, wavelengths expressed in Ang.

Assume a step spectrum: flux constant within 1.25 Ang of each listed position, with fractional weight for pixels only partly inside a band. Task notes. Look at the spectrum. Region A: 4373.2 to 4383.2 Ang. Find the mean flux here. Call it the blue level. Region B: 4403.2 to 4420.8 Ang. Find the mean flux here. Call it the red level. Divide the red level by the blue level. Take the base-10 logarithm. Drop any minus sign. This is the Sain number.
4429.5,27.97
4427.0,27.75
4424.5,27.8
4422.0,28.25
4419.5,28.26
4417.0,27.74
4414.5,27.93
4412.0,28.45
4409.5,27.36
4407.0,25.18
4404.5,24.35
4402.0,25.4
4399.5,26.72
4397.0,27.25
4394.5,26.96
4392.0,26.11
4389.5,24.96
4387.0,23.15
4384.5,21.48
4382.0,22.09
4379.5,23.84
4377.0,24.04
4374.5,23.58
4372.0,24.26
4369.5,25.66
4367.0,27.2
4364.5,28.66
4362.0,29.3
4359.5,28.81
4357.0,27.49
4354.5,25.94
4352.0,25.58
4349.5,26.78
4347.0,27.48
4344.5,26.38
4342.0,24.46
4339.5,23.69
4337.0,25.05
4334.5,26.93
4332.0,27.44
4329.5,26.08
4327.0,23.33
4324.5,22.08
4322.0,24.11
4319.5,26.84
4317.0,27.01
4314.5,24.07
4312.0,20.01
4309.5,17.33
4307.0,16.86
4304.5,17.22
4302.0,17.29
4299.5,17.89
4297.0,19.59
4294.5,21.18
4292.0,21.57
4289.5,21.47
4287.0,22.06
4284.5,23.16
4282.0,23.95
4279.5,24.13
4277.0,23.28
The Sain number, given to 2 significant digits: 0.063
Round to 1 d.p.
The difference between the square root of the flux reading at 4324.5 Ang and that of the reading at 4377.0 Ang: -0.2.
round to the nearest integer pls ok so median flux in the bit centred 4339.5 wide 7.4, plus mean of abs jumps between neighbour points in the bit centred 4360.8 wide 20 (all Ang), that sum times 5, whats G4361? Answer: 128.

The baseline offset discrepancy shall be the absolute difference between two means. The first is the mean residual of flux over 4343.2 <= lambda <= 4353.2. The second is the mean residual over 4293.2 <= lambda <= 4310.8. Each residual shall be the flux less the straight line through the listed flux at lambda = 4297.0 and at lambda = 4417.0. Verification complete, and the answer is 5.2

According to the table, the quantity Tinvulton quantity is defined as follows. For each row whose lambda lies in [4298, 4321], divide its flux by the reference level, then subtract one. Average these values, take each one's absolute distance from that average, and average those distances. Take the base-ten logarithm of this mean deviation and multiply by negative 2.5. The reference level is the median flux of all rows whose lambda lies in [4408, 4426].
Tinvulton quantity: 2.21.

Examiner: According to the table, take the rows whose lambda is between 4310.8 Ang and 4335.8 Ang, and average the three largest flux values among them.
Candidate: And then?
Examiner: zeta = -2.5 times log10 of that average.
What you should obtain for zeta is -3.58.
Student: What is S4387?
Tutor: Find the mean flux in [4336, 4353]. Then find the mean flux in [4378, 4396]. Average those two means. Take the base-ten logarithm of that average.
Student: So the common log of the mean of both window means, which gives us 1.40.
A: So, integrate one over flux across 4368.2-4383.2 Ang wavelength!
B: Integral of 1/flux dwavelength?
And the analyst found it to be 0.63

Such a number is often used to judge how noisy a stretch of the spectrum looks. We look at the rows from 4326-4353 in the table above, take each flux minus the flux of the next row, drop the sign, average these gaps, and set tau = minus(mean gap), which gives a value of -1.4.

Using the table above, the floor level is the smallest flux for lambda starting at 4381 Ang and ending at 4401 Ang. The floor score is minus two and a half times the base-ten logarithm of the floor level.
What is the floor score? -3.33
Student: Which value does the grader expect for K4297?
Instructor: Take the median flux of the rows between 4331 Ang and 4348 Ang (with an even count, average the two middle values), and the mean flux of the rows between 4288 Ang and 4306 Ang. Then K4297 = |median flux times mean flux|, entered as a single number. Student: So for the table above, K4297 513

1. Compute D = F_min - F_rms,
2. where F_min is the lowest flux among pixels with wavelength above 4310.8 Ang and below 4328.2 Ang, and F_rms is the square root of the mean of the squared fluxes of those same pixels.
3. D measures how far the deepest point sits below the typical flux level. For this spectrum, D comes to -4.0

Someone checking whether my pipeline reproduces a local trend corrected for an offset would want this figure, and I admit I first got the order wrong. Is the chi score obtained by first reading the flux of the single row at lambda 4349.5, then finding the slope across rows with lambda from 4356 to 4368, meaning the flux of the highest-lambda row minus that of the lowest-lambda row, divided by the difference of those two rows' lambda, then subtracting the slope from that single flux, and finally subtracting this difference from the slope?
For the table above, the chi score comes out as -26.8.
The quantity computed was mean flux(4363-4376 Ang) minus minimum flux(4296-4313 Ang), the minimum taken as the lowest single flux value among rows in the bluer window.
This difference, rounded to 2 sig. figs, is 9.0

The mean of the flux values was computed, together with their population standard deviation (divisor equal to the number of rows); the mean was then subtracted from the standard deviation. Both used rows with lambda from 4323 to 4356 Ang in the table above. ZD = -23.9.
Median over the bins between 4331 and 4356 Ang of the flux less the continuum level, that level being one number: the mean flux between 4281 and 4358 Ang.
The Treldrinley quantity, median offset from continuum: 2.9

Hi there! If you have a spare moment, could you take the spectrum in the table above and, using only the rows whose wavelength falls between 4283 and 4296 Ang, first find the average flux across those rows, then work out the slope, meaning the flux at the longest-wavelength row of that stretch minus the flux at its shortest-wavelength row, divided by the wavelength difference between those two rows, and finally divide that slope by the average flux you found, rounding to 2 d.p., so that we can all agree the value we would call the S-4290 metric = -0.01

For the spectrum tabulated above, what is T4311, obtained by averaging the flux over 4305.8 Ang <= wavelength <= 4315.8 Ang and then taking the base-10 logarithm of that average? 1.29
